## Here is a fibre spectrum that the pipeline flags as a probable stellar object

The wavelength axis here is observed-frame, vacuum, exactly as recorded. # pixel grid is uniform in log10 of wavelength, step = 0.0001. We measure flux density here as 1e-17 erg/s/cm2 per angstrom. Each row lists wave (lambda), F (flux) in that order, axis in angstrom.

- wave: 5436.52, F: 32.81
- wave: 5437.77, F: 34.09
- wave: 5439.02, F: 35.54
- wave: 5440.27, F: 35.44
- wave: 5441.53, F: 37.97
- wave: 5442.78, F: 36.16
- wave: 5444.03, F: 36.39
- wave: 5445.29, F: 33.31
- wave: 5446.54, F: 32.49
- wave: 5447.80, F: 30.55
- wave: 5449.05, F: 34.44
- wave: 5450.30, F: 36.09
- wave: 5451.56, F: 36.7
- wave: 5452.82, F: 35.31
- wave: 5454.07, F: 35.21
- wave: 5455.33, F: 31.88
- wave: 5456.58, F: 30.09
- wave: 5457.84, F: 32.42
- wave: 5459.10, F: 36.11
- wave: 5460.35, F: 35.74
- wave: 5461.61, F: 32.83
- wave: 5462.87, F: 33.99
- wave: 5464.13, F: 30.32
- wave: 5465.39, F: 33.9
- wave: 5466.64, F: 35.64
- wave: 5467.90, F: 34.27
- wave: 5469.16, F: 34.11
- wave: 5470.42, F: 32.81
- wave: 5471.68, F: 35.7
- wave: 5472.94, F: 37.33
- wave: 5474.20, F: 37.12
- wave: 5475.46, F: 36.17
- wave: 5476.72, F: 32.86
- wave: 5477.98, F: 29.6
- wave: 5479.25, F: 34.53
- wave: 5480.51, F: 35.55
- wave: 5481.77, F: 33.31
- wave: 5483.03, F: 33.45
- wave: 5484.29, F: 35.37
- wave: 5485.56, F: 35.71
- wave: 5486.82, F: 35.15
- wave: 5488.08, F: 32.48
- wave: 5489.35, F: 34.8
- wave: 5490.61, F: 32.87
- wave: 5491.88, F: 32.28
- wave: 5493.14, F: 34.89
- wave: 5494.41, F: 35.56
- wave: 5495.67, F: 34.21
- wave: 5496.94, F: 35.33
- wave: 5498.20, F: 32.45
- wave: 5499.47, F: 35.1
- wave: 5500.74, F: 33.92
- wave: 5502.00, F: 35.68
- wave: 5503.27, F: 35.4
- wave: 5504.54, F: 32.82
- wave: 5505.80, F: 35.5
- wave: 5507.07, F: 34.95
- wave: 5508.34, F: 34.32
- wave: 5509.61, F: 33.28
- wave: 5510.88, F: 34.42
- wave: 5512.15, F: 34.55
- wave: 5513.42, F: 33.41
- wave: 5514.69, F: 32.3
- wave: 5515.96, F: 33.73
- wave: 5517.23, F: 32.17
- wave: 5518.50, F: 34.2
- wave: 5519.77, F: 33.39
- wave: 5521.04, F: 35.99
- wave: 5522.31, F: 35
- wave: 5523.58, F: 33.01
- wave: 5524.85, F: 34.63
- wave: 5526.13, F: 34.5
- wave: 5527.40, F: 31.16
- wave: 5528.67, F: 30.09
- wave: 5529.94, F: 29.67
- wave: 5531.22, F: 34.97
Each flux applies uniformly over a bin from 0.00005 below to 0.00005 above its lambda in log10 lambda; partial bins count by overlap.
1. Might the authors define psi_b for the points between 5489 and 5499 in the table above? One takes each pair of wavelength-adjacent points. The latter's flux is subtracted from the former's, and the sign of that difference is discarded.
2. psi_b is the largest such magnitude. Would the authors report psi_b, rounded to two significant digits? 2.9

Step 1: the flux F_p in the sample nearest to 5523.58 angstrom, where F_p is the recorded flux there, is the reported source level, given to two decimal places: 33.01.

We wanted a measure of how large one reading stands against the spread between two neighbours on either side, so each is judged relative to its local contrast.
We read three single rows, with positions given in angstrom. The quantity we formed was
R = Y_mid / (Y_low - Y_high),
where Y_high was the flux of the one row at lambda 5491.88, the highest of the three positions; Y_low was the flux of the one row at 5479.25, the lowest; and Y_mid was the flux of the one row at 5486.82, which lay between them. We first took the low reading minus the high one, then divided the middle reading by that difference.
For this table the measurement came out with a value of 16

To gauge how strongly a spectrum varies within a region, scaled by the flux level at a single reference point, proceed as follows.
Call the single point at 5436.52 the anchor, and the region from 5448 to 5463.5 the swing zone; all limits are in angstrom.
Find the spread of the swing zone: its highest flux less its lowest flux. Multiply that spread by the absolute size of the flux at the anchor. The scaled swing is 217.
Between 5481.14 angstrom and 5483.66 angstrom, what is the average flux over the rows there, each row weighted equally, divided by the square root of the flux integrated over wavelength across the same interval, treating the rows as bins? 3.64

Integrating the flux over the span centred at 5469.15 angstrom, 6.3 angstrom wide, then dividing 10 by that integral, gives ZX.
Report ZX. 0.0460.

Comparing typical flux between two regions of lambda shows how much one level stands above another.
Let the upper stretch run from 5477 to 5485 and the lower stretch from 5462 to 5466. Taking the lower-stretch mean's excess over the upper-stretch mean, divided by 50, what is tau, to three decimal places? -0.018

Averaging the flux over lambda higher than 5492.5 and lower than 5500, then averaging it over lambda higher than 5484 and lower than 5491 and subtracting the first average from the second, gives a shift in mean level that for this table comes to -0.2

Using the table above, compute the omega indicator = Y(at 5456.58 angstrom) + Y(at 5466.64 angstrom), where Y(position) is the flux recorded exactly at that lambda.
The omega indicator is 66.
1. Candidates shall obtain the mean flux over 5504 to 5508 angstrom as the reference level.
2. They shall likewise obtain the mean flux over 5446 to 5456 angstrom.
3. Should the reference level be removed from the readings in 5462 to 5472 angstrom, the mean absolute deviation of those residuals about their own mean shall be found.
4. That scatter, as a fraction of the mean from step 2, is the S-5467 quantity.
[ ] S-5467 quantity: 0.0334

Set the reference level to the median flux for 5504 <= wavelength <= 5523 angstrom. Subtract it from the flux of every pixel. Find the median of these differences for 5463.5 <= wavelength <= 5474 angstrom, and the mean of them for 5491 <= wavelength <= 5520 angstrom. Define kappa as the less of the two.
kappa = -0.12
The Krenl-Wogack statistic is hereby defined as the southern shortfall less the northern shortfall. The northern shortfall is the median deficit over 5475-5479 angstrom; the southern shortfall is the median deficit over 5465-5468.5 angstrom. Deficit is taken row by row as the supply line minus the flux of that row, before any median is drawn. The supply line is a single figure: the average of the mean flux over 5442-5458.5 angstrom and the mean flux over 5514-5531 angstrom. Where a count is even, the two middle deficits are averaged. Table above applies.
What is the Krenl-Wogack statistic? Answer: -1.4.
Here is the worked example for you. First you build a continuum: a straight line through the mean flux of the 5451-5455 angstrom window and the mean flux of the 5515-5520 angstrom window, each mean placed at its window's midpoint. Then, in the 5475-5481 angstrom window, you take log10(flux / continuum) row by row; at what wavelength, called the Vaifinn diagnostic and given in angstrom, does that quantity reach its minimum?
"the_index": 5477.98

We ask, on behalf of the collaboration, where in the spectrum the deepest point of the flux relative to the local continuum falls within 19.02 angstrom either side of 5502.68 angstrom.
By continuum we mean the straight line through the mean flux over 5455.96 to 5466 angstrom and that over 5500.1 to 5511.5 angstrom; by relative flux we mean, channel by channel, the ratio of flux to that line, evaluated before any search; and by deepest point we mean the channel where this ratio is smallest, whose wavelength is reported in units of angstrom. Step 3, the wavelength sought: 5517.23 angstrom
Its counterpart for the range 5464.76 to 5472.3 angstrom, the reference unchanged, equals 5470.42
